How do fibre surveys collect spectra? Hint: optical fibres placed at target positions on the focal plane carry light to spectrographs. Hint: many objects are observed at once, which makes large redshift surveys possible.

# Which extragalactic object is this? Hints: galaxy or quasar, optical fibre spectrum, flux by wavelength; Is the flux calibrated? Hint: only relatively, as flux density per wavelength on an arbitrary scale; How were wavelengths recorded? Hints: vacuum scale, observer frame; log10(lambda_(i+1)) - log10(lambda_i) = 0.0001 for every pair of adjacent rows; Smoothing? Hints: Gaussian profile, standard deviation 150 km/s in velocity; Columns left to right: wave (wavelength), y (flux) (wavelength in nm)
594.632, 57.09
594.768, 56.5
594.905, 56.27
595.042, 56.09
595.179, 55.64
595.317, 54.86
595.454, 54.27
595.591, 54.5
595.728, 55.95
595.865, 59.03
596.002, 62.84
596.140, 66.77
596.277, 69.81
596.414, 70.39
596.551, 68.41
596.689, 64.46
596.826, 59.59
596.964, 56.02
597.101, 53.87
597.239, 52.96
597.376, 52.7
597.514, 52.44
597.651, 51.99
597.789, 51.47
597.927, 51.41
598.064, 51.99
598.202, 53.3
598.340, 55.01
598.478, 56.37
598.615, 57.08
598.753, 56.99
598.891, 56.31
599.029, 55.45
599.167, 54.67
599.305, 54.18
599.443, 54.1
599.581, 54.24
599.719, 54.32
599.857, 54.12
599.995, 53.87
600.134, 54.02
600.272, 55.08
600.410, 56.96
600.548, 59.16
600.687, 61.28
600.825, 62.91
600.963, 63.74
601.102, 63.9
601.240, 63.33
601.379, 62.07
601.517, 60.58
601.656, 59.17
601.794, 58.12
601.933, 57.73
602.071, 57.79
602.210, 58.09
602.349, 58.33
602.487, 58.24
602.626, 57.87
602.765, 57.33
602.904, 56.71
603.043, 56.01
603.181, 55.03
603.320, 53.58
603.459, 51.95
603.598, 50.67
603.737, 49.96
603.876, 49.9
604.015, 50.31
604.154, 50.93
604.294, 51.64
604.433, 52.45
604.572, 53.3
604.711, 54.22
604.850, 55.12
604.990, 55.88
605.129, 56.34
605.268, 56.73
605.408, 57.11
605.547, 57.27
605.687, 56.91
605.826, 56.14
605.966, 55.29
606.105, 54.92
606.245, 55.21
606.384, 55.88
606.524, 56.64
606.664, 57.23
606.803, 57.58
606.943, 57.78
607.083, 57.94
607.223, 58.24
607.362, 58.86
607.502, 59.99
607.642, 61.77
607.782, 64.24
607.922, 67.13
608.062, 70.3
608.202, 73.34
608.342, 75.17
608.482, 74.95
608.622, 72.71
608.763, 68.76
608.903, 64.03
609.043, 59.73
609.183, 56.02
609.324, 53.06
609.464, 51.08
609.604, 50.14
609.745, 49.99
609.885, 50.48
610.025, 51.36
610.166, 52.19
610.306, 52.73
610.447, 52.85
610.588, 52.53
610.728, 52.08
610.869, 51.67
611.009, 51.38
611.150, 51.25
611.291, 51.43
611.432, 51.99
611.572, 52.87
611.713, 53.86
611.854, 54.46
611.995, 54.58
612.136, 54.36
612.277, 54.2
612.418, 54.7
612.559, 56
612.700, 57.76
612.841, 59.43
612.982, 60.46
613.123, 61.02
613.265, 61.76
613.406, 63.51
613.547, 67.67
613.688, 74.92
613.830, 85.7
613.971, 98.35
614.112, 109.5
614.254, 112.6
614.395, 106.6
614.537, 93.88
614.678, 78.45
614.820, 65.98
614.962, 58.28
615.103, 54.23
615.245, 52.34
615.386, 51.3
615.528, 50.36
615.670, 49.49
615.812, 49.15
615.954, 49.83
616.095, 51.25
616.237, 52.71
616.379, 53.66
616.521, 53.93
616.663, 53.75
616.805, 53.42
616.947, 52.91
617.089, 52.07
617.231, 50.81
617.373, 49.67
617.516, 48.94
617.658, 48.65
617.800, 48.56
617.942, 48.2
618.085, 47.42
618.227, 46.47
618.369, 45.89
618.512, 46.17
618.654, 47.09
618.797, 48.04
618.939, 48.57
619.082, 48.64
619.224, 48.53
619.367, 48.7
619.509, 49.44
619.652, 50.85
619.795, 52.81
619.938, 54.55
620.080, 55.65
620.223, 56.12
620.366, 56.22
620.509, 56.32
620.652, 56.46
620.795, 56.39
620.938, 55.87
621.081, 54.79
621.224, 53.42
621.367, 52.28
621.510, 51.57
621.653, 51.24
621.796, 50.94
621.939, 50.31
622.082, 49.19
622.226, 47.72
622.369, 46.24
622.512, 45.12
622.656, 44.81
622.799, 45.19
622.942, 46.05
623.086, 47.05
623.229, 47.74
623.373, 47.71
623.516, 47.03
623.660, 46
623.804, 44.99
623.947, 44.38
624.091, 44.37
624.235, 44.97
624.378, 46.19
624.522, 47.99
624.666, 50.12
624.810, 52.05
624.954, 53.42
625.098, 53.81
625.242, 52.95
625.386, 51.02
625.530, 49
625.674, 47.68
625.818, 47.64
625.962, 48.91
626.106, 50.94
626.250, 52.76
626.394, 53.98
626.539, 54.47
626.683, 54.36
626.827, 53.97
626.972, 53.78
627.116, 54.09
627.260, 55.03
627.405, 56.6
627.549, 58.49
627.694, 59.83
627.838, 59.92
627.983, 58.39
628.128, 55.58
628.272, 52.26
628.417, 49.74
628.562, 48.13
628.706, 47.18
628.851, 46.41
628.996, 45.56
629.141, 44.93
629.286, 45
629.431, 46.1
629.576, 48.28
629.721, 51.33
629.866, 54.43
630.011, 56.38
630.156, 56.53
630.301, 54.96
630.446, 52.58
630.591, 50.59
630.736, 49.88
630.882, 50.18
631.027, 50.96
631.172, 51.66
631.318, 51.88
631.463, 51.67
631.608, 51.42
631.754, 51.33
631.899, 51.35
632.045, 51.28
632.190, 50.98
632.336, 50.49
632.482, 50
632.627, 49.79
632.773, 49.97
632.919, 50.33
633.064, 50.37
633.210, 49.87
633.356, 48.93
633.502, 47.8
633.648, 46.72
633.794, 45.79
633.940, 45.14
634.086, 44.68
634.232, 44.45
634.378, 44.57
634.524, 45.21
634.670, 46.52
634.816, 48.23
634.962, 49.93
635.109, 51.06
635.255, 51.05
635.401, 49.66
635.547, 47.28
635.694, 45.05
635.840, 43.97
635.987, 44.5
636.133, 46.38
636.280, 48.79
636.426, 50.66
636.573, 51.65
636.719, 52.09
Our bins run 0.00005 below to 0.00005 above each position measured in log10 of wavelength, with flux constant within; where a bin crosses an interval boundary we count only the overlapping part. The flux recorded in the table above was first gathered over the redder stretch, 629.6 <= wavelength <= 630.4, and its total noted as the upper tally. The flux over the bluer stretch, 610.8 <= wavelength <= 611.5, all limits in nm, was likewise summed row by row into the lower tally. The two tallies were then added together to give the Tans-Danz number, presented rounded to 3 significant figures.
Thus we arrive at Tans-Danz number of 531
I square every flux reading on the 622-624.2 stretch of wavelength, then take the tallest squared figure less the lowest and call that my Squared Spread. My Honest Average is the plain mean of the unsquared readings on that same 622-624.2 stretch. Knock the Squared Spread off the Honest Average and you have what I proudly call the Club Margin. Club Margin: -405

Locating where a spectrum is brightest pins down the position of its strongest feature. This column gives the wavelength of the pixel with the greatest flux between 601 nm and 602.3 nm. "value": 601.102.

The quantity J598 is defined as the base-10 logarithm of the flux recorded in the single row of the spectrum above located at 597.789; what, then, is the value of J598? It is 1.712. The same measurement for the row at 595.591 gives 1.736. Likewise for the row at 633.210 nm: 1.698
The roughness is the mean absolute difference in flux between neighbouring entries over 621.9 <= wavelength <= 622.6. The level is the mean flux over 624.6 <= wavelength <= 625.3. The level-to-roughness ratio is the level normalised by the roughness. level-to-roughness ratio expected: 40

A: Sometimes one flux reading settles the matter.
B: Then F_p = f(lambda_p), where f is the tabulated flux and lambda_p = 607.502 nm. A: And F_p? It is 59.99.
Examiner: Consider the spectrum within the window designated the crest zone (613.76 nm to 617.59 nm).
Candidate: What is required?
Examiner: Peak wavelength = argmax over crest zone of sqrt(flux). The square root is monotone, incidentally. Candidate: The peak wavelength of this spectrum 614.254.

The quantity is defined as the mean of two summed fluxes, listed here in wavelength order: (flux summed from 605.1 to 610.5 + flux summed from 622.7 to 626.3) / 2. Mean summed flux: 1754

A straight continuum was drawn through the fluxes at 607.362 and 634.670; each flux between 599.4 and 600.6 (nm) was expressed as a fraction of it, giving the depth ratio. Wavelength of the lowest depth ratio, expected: 599.995 nm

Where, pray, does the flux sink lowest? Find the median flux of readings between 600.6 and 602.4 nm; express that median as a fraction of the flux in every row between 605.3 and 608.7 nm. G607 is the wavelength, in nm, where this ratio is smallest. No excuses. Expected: 608.342 nm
